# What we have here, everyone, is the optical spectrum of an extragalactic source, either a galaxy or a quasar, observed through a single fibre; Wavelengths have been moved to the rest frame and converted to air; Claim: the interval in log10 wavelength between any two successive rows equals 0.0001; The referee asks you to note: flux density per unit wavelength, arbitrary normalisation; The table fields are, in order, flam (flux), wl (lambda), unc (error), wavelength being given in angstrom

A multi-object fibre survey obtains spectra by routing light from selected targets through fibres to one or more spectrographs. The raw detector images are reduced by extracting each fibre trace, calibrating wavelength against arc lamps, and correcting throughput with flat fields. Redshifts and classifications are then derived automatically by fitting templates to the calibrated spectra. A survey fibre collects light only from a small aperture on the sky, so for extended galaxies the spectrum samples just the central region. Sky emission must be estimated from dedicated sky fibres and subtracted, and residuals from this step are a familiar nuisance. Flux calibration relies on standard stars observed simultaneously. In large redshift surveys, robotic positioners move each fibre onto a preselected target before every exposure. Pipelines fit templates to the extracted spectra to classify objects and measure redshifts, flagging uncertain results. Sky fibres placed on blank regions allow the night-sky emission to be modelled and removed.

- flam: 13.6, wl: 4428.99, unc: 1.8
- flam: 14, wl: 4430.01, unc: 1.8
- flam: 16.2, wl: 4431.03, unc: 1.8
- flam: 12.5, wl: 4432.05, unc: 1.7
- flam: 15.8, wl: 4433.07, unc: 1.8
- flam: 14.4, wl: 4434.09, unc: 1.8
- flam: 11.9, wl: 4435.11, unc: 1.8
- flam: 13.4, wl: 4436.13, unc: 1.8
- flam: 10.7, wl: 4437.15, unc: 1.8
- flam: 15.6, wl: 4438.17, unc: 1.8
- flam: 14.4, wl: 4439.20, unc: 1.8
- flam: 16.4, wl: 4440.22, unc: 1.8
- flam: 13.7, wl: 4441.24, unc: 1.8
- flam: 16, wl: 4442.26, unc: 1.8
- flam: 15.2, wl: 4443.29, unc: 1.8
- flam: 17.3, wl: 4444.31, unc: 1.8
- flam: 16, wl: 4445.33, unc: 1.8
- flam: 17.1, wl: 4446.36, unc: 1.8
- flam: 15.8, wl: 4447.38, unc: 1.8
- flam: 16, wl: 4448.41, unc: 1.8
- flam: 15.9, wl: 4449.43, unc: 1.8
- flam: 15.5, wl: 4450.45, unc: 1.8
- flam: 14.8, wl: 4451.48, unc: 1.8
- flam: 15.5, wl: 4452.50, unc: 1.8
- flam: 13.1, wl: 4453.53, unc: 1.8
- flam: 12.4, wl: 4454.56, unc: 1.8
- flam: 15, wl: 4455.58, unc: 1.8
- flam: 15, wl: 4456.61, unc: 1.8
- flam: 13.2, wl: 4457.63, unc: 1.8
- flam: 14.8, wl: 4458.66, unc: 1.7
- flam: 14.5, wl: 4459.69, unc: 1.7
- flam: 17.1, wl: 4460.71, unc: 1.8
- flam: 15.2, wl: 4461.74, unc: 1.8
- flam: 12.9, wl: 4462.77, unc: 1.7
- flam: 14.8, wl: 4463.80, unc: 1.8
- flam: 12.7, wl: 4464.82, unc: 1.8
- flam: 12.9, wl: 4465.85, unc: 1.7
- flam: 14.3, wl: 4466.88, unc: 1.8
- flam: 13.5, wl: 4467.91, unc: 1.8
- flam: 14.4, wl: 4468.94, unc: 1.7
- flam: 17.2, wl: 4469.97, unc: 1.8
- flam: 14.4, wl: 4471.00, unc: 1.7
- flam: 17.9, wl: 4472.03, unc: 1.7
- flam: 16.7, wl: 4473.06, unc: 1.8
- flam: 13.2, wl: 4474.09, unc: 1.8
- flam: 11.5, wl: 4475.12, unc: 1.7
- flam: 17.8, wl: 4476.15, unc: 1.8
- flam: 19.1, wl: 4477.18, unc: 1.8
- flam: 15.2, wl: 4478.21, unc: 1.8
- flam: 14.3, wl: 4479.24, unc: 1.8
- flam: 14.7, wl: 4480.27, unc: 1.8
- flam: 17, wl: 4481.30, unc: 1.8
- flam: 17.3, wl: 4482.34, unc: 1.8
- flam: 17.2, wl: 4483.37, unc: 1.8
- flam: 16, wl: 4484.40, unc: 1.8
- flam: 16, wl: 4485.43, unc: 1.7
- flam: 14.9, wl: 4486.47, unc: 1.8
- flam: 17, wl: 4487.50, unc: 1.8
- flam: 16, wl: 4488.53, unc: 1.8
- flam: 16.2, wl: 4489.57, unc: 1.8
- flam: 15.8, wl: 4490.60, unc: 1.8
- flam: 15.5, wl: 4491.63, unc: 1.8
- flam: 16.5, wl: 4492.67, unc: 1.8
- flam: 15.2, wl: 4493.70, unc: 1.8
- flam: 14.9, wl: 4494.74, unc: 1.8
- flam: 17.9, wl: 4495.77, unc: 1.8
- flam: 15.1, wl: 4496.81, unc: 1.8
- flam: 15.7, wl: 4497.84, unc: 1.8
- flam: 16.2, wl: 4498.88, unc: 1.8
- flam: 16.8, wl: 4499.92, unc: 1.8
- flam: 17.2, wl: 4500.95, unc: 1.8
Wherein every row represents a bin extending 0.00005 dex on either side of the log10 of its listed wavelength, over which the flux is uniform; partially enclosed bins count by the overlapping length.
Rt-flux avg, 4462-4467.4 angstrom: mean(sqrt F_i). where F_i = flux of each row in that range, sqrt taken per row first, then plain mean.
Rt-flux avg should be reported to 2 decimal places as 3.68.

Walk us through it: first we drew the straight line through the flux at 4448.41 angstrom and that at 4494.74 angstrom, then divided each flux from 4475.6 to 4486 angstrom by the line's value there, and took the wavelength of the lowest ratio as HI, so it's 4479.24 angstrom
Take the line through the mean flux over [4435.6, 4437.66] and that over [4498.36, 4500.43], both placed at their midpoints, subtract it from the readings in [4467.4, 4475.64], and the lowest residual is -3.3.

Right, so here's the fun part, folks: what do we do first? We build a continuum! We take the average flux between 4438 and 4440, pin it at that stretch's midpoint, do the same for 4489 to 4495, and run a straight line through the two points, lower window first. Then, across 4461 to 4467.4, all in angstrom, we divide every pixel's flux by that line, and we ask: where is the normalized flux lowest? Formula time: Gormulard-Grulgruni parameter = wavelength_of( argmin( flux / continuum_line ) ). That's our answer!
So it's 4464.82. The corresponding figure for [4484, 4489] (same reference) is 4486.47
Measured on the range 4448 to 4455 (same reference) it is 4454.56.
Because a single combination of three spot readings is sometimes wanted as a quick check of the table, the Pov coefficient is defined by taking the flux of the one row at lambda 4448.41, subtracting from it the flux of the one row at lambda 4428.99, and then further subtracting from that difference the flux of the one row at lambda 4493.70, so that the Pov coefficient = -12.8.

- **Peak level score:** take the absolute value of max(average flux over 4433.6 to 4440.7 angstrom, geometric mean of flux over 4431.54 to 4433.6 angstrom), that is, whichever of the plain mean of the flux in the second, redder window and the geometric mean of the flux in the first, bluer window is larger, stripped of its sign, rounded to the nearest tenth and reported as 14.1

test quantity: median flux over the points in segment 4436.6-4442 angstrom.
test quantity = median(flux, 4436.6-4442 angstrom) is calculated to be 14.4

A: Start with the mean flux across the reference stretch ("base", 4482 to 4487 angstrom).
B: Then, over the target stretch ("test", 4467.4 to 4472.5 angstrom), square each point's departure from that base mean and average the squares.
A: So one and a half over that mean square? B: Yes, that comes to 0.41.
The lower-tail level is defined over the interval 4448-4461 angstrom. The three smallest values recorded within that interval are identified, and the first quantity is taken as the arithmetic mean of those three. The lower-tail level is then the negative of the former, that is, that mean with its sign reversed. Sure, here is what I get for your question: -12.9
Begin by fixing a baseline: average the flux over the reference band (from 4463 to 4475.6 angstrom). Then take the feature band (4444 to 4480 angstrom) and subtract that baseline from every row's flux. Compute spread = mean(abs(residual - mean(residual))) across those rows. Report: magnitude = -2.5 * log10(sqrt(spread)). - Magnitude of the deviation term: -0.2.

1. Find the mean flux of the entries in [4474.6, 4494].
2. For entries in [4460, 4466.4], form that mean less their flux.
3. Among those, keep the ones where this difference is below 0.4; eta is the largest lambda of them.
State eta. 4460.71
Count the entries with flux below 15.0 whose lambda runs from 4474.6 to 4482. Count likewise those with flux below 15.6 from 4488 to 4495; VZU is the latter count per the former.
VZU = 1.0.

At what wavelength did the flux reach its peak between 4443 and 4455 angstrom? 4444.31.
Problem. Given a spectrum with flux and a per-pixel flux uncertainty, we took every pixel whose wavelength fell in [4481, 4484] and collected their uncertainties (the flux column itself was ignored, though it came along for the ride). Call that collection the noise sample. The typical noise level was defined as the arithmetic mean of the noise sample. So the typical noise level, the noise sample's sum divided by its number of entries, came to 1.80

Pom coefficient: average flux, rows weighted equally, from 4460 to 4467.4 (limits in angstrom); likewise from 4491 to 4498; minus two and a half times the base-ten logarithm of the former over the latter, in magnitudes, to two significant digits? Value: 0.11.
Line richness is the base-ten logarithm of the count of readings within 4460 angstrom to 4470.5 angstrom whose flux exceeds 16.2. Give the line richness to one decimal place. 0.3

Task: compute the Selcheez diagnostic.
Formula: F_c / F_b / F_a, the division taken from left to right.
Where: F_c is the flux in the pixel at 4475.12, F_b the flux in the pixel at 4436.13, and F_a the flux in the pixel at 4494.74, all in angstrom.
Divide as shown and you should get 0.0576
